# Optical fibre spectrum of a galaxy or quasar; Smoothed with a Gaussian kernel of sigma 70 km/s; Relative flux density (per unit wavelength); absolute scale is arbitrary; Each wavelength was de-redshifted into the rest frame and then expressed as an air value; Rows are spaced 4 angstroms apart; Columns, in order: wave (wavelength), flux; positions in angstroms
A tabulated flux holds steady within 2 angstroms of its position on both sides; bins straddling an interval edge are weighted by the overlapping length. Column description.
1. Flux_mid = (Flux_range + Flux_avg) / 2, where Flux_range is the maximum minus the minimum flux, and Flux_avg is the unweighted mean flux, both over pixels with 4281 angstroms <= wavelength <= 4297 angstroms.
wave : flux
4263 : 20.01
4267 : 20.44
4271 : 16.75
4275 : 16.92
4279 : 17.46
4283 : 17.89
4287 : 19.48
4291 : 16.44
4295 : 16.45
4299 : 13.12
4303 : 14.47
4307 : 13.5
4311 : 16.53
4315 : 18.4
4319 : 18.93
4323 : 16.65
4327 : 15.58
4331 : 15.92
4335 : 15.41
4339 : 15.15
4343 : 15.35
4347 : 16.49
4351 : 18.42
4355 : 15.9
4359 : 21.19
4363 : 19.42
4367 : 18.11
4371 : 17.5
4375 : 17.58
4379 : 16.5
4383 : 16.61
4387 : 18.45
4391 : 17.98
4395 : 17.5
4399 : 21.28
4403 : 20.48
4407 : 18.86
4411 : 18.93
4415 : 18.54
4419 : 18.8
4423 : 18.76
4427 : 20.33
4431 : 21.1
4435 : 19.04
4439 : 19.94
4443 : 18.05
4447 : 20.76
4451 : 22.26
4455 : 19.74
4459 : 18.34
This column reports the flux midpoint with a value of 10.3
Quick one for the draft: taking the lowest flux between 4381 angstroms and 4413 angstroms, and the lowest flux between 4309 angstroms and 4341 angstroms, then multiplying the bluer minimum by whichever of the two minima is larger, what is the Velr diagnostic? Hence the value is 252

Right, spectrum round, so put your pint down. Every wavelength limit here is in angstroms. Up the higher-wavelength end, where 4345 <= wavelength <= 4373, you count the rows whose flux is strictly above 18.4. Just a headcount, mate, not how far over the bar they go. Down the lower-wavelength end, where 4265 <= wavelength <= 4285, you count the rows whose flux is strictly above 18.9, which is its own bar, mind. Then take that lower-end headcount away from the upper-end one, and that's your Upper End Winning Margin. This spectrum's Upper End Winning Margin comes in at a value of 2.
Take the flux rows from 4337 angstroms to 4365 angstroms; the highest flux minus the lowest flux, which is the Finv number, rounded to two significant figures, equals 6.0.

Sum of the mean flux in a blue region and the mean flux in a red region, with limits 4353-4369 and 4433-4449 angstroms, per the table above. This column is 38.1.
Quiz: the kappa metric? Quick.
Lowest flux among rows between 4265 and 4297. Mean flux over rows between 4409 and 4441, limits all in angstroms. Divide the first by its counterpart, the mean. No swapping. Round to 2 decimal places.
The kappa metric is 0.85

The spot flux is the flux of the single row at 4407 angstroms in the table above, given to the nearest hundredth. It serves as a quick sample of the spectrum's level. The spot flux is 18.86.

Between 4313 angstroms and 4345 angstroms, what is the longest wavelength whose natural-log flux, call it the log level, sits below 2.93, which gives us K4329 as 4343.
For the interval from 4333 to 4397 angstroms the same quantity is 4395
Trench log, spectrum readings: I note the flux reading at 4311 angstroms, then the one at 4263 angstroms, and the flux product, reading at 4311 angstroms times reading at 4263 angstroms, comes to 331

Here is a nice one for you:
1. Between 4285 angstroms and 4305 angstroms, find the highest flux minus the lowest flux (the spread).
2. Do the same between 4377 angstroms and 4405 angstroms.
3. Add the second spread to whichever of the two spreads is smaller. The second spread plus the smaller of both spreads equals 10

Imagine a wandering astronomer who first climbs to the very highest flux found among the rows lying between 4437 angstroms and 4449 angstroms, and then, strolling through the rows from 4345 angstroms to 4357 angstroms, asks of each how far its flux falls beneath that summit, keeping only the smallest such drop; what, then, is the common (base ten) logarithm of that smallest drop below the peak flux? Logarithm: 0.37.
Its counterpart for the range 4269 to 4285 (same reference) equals 0.46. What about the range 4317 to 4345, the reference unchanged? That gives 0.26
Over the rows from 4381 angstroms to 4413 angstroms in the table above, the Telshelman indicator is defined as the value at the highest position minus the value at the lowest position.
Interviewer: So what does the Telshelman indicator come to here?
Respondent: 2.3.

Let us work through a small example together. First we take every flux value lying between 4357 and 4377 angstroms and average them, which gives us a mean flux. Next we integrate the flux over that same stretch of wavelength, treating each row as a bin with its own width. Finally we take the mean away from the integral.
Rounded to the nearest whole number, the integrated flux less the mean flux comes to 356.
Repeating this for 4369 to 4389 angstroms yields 329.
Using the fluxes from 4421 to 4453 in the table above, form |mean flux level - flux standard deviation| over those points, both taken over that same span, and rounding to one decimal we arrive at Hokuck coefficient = 18.7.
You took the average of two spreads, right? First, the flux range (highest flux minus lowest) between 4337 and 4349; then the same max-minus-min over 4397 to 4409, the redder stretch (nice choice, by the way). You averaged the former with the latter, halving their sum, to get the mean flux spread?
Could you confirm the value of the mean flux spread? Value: 1.9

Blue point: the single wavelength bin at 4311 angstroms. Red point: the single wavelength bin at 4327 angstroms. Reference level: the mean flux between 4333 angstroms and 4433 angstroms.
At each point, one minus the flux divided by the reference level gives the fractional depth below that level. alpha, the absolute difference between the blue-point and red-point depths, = 0.05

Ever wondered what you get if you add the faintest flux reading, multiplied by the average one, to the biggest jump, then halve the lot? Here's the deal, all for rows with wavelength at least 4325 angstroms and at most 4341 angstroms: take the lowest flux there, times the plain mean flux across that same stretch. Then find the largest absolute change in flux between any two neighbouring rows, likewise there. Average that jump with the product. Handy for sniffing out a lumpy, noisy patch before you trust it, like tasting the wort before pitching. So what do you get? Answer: 118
